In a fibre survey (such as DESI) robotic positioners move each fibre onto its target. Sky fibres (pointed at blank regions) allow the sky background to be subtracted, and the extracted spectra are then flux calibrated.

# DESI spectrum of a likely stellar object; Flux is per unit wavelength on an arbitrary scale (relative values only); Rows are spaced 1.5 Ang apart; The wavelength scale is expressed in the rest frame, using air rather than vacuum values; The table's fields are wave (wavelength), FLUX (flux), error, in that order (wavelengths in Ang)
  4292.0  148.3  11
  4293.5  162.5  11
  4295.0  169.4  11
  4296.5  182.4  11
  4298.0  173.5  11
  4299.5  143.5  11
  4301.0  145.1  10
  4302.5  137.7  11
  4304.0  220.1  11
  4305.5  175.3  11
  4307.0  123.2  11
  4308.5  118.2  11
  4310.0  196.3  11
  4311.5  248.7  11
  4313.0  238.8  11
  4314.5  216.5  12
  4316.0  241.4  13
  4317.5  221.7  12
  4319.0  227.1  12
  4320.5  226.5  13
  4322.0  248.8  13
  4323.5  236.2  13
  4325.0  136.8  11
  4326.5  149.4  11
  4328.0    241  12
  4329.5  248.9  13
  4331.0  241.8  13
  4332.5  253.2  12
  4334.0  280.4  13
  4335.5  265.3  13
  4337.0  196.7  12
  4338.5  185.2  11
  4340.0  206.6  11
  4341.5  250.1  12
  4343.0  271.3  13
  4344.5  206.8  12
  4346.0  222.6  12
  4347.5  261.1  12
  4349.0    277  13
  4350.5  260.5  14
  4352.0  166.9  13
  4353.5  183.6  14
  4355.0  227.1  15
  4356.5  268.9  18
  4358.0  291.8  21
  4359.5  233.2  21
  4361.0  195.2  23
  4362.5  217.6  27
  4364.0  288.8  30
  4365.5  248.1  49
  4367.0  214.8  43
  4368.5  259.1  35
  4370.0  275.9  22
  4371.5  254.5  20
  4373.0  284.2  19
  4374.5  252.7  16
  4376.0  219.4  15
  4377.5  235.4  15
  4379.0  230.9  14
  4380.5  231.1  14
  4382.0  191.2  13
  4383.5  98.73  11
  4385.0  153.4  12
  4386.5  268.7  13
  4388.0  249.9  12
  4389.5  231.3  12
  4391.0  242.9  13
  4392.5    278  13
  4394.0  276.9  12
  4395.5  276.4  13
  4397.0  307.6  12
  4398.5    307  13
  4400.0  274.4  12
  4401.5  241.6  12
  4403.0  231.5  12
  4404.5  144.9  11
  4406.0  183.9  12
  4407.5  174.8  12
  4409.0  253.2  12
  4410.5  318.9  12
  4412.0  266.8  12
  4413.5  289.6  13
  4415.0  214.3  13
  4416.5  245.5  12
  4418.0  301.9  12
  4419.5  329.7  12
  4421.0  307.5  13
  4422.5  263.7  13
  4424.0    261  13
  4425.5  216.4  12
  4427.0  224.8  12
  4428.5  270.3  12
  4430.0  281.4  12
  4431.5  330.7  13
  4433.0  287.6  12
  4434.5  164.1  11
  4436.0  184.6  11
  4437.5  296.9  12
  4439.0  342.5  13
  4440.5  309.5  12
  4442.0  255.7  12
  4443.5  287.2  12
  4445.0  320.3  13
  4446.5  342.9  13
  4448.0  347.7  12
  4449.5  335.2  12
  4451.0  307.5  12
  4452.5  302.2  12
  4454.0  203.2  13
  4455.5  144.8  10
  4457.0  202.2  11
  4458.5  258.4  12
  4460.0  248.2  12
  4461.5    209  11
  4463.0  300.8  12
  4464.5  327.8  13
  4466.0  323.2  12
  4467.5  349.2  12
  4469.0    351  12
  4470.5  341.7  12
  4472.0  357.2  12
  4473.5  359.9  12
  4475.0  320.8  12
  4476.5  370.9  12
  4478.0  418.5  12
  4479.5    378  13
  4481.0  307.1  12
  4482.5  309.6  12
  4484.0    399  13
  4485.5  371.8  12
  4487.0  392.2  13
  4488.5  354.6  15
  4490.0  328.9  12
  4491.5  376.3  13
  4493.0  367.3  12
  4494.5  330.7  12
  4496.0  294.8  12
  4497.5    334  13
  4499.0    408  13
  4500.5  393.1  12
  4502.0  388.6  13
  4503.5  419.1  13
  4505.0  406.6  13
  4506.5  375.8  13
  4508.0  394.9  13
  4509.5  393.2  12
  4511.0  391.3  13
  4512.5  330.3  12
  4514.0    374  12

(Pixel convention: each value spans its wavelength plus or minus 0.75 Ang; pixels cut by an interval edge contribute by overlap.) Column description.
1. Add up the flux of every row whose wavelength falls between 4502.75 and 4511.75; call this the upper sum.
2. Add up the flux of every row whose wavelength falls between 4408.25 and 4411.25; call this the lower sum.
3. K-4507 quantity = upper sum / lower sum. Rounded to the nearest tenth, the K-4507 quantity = 4.2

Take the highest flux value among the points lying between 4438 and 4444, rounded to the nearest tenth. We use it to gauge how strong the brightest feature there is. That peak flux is 342.5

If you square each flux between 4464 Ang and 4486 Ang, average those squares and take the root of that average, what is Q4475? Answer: 354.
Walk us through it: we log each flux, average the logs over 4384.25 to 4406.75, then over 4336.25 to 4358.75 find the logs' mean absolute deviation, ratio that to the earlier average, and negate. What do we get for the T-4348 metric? -0.0274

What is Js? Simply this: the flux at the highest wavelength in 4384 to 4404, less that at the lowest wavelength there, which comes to 78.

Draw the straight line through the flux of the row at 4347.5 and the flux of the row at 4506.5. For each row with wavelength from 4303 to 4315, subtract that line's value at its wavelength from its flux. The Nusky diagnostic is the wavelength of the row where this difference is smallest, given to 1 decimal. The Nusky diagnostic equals 4308.5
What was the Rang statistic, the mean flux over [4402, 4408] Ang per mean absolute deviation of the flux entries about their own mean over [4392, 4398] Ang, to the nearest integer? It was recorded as 16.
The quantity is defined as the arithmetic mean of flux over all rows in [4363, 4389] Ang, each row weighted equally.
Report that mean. 233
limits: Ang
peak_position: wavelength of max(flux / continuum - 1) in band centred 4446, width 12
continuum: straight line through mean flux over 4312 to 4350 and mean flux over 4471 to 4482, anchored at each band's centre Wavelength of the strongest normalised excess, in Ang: 4448.0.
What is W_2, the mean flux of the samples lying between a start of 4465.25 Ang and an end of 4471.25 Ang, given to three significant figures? 341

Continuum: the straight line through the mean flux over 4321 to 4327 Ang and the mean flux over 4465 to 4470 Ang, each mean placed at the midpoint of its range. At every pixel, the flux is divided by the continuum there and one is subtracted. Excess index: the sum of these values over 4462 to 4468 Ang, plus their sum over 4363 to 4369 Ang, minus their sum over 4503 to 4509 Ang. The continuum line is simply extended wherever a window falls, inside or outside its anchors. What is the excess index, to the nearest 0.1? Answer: -0.1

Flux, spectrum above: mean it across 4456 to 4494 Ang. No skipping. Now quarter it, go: 83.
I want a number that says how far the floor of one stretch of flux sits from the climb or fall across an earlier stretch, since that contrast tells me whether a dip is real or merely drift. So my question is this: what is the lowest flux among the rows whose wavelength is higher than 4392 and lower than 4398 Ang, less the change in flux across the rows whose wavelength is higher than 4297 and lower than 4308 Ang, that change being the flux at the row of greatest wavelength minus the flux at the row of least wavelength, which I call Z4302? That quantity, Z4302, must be 327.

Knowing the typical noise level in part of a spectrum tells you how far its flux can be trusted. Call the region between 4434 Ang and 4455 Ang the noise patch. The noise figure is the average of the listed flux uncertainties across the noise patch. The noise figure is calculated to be 12.1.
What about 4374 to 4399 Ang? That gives 13.1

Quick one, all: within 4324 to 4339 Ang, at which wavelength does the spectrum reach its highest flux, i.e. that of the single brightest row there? 4334.0 Ang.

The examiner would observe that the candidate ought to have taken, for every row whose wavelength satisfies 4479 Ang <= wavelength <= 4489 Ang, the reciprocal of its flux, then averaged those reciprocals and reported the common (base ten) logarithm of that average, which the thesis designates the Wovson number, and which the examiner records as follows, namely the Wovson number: -2.55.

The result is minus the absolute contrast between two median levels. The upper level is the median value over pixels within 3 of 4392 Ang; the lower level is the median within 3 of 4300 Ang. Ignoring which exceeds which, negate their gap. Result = -116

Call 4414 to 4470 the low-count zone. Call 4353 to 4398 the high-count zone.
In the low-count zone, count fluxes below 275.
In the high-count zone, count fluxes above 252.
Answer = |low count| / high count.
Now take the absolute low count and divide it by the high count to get 1.2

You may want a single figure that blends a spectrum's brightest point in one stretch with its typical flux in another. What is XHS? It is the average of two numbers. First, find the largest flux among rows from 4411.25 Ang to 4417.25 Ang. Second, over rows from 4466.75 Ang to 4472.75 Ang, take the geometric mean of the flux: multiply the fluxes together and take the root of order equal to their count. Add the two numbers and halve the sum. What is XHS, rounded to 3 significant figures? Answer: 320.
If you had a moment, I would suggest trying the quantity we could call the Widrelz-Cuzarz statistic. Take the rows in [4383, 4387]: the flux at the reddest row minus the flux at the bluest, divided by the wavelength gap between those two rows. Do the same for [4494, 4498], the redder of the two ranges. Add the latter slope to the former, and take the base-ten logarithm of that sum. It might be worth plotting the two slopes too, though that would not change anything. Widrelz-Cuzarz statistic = 1.8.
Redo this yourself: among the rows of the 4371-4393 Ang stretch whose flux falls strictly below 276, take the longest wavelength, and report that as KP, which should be 4391.0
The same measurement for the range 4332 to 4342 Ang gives 4341.5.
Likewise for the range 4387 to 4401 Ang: 4400.0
